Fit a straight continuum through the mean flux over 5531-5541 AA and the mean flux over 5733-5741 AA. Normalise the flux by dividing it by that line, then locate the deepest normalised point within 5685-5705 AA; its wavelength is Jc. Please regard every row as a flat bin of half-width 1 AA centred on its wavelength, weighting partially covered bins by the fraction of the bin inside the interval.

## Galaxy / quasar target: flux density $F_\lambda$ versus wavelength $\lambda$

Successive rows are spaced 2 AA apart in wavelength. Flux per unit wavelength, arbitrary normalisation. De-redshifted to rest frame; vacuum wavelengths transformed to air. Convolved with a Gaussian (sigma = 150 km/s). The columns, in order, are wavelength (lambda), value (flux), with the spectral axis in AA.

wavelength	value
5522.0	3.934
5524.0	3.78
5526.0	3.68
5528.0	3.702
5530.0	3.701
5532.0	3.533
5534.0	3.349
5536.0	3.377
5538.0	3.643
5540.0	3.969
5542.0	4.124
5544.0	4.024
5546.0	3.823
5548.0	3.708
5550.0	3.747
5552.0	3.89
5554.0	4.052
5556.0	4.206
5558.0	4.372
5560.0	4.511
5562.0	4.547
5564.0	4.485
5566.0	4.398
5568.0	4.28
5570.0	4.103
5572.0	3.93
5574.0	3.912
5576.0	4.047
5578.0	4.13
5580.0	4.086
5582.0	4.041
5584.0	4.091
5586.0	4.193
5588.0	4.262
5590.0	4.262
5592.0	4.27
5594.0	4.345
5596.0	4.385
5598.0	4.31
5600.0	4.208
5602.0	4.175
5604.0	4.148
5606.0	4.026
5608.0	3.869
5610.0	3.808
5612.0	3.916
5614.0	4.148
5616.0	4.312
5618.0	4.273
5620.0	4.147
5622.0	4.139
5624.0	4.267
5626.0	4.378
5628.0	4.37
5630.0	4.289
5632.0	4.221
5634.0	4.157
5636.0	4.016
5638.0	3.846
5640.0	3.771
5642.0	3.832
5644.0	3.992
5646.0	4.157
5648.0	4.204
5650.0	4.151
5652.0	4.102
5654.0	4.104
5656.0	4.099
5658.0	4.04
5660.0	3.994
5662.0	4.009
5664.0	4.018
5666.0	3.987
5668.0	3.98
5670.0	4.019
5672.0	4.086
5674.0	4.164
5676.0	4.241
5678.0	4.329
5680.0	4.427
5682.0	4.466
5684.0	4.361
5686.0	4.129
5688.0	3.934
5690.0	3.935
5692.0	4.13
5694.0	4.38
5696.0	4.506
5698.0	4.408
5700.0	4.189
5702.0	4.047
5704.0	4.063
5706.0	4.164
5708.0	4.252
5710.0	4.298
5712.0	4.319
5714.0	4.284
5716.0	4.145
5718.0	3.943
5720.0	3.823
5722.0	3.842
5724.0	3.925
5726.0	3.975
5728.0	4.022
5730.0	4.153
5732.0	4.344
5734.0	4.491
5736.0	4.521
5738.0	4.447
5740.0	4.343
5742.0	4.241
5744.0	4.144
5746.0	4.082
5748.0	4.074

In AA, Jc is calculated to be 5690.0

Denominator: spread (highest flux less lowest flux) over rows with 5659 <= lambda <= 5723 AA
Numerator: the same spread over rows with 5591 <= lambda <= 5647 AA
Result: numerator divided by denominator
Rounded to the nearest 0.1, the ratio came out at 0.9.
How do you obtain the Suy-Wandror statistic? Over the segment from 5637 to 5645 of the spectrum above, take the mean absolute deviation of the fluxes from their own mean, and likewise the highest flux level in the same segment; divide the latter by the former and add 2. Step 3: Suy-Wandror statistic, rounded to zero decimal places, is 63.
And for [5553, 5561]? 31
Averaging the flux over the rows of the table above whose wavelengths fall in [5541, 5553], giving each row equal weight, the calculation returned 3.89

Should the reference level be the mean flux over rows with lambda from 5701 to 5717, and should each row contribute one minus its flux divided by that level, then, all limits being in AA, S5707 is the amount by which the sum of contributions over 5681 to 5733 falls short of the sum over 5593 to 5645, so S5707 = 0.16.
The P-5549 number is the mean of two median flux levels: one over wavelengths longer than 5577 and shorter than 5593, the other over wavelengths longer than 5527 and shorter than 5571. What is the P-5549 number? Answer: 4.08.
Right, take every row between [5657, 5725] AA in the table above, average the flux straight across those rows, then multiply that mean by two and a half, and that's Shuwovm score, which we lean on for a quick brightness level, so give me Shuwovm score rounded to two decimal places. 10.36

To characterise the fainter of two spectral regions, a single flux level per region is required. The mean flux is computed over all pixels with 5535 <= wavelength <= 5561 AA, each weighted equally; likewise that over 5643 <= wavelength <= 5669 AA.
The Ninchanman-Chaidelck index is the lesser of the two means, 3.96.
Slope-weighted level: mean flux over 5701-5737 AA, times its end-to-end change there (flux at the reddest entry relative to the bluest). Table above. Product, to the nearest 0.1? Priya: 2.0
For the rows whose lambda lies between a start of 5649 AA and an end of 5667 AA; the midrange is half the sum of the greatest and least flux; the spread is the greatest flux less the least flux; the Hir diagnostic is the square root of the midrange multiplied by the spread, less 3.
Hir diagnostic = -2.2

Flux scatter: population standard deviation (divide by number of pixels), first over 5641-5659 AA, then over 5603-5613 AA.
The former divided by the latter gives 0.87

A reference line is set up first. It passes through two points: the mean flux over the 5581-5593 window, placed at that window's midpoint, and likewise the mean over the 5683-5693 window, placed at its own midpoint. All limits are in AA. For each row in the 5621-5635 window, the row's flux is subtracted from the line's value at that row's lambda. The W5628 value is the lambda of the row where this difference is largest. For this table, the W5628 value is 5622.0 AA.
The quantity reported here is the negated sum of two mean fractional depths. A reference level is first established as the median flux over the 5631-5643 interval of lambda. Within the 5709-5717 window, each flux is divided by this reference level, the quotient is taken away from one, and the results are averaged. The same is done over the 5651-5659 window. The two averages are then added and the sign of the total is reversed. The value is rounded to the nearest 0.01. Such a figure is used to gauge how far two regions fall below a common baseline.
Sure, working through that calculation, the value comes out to 0.12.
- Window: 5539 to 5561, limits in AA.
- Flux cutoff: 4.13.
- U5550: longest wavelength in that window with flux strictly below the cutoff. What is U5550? 5554.0 AA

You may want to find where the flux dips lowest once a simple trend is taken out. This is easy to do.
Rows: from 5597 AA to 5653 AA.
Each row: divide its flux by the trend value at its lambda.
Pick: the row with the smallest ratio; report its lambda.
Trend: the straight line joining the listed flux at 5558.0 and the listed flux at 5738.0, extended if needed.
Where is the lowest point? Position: 5640.0 AA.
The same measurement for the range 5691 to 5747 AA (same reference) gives 5720.0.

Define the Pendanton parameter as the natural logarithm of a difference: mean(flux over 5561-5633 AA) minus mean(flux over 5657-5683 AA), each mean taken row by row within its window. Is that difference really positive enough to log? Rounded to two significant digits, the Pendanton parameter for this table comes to -2.9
